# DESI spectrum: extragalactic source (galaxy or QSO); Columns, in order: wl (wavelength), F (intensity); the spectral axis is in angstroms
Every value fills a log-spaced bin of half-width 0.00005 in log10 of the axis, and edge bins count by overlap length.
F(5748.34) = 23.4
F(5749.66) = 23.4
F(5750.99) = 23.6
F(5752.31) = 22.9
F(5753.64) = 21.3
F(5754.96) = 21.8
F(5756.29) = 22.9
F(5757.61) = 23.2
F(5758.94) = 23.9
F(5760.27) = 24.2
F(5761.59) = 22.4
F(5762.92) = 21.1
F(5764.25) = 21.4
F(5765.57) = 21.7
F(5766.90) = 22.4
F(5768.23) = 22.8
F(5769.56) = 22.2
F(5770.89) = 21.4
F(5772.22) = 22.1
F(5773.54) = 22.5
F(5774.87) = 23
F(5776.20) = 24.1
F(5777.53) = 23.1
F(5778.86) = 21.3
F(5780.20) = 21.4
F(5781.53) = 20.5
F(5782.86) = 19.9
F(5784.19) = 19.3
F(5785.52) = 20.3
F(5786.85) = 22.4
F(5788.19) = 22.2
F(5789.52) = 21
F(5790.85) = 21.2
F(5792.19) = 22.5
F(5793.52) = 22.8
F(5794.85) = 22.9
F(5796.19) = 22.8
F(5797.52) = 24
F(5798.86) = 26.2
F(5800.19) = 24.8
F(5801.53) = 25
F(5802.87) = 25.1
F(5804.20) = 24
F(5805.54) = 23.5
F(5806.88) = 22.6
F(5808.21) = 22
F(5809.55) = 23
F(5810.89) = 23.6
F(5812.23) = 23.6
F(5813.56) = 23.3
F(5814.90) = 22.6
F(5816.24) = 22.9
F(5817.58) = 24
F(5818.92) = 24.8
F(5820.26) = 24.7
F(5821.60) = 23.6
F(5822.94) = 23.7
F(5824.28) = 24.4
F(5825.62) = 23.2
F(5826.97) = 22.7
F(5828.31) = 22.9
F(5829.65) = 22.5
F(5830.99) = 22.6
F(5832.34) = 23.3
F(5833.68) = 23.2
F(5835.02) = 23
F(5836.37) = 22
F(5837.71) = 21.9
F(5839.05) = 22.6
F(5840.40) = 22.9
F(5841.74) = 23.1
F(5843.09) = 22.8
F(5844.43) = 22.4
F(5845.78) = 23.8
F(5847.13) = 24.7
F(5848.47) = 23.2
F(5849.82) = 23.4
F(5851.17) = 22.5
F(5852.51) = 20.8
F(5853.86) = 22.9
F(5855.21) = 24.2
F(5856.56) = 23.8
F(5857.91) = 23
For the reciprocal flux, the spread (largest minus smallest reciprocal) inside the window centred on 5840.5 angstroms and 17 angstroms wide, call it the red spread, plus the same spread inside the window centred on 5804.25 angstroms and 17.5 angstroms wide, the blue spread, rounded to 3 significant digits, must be 0.0125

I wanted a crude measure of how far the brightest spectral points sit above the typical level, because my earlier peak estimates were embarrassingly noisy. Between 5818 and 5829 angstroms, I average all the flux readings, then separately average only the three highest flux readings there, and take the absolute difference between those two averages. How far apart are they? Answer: 0.88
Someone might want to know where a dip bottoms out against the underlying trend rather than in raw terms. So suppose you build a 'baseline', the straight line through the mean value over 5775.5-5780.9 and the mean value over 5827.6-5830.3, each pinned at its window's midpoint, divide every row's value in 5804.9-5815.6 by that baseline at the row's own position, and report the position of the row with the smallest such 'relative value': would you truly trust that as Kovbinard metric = 5808.21 angstroms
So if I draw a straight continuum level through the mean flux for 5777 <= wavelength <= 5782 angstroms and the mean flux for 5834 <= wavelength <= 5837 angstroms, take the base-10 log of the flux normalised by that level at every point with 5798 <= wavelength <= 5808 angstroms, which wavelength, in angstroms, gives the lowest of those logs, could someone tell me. 5806.88 angstroms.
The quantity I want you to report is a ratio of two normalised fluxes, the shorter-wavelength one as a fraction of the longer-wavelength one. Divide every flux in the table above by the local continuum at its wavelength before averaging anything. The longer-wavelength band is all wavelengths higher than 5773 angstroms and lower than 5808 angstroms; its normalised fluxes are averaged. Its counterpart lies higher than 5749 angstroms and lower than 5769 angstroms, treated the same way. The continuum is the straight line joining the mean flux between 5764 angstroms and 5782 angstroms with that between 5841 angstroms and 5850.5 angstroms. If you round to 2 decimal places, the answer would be 1.02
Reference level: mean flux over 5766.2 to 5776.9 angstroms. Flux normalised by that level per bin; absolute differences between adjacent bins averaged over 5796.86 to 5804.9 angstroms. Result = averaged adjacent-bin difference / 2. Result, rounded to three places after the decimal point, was 0.022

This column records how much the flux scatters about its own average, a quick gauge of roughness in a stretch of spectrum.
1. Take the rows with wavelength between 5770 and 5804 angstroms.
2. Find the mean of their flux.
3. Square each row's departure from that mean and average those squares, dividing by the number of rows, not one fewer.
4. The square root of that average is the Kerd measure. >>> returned 1.69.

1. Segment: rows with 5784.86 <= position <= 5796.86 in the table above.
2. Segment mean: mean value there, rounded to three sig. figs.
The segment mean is 22.0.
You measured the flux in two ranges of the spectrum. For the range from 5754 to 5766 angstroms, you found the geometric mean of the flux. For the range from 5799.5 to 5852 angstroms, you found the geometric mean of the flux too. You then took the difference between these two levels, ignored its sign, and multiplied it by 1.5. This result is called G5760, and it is 1.2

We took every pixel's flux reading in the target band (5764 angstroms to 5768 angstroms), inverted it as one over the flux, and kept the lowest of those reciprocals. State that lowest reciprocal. 0.0446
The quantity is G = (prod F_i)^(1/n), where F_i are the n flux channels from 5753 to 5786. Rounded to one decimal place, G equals 22.0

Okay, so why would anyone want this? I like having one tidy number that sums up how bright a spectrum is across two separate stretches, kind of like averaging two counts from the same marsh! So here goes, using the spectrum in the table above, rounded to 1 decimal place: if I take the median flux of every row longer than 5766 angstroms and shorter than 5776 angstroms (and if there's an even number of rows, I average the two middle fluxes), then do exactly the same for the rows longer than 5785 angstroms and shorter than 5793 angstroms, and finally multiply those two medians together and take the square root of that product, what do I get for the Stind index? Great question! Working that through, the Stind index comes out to 22.0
